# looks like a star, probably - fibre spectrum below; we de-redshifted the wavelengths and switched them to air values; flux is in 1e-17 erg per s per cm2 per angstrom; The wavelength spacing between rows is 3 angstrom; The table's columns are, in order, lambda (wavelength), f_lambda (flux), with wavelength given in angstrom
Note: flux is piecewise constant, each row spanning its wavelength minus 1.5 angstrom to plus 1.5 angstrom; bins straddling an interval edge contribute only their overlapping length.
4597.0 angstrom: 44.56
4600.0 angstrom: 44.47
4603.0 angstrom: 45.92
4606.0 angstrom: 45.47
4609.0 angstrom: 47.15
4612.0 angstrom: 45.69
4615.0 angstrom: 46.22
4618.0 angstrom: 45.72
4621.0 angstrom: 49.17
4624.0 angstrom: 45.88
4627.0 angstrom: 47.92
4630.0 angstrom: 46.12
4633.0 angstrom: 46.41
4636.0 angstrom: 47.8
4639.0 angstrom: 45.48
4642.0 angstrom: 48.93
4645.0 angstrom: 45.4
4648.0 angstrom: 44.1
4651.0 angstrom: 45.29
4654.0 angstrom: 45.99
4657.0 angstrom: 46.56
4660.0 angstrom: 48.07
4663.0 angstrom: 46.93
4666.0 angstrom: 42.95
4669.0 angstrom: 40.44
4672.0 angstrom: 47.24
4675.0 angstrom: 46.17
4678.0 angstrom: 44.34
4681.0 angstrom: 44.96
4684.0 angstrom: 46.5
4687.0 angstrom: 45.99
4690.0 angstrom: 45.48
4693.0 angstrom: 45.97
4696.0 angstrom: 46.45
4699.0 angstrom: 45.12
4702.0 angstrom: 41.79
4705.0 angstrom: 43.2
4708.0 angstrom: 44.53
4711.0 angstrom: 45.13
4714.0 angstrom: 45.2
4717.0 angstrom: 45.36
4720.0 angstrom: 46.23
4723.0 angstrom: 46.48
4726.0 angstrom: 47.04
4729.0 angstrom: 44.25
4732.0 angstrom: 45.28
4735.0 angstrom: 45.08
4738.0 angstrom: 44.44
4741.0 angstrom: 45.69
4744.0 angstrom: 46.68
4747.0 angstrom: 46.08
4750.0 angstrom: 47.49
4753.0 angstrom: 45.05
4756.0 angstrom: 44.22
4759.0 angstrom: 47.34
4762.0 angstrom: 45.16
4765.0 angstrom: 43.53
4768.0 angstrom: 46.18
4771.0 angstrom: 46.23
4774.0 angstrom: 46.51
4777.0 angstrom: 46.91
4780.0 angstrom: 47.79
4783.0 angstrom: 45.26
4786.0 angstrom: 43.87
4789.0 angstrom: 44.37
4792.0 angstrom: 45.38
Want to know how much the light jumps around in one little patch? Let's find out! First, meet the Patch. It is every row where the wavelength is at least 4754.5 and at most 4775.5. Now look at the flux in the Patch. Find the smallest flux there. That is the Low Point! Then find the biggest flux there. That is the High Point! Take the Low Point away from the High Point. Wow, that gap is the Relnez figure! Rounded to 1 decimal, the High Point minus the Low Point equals 3.8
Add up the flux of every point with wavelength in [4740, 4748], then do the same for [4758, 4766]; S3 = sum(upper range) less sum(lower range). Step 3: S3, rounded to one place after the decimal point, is -2.4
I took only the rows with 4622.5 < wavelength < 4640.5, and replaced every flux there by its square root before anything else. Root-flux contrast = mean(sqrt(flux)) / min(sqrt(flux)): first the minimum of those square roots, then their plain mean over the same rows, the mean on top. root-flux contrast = 1.01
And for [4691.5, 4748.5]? 1.04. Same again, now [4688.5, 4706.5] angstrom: 1.03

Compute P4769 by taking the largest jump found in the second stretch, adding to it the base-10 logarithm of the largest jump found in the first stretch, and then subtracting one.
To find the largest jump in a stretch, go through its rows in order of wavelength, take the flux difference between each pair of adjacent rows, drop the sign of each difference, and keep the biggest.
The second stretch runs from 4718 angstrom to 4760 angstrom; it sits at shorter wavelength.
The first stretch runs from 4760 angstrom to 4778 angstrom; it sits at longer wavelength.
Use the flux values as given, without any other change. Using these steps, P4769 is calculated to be 2.5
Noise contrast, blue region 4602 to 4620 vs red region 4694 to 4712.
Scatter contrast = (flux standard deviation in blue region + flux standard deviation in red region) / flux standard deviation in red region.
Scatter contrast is 1.4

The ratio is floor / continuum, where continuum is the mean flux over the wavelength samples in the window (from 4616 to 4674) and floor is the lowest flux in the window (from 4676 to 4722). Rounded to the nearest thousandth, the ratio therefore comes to 0.906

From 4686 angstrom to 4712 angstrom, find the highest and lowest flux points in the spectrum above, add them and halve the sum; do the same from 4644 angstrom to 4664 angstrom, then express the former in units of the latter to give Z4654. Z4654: 0.957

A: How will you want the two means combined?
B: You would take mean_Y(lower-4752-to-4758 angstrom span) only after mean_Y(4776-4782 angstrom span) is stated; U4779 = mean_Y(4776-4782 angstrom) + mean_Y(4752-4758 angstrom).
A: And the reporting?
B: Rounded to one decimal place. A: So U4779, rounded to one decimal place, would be 92.0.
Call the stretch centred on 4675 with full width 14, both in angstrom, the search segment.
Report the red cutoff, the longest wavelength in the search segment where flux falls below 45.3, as 4681.0 angstrom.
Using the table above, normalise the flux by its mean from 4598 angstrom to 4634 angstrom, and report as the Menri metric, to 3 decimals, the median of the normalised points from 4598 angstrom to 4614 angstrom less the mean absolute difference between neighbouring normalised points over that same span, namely 0.959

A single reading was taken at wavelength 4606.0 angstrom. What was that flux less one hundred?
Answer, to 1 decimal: -54.5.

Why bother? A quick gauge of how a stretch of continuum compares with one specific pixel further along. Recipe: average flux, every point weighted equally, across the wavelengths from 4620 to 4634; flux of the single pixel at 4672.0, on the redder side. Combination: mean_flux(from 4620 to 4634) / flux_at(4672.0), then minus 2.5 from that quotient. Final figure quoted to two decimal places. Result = -1.50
